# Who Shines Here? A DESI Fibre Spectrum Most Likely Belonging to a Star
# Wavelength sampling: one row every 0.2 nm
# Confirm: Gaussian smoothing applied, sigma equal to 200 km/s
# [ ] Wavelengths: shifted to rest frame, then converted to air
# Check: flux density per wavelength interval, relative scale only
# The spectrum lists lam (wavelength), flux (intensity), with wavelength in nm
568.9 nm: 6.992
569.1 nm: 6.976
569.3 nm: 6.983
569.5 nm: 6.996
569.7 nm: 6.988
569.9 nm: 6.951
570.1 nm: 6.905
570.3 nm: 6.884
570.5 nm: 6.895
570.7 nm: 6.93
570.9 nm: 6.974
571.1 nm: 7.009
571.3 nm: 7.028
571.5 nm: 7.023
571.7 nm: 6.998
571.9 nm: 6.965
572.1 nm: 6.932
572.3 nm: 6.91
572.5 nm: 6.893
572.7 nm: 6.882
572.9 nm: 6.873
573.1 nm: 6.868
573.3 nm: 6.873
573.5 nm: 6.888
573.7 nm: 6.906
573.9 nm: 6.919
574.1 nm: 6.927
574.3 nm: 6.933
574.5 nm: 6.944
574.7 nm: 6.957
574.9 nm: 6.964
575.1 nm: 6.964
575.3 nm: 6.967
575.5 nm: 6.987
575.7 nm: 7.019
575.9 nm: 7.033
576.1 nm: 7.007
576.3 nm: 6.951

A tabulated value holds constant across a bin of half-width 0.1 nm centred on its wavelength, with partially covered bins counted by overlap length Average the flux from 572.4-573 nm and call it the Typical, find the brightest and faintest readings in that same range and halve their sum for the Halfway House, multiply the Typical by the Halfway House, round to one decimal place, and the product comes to 47.4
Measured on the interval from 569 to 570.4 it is 48.3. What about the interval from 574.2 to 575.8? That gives 48.6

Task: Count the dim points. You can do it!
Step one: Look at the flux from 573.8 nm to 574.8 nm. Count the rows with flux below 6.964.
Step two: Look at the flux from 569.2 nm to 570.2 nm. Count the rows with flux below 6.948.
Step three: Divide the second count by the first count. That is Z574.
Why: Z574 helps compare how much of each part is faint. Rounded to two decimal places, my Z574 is 0.20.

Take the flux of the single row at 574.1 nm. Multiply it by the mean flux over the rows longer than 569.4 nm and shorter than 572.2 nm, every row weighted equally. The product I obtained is 48.2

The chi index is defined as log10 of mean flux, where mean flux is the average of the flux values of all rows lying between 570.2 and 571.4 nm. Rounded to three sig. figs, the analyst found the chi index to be 0.842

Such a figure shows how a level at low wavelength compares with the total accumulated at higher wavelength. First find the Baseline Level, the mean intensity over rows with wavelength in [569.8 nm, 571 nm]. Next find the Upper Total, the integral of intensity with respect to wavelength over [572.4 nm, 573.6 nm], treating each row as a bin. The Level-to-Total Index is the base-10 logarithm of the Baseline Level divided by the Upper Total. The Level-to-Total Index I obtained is -0.076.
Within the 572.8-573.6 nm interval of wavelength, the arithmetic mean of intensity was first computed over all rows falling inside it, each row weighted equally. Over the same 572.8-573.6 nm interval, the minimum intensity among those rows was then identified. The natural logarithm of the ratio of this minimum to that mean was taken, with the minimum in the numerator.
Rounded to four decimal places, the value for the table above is -0.0011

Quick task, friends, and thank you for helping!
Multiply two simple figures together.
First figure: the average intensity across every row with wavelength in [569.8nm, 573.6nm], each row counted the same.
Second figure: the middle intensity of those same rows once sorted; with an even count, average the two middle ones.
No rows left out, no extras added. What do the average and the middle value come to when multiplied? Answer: 47.9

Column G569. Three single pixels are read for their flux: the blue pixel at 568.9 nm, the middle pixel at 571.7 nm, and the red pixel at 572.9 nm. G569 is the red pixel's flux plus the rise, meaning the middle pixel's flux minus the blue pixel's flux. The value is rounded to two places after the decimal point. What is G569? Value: 6.88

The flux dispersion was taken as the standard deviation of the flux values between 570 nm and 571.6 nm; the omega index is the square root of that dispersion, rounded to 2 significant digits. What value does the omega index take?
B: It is 0.24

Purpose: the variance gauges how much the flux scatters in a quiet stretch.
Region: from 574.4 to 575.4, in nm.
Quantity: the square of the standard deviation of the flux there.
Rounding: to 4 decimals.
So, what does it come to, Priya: 0.0001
